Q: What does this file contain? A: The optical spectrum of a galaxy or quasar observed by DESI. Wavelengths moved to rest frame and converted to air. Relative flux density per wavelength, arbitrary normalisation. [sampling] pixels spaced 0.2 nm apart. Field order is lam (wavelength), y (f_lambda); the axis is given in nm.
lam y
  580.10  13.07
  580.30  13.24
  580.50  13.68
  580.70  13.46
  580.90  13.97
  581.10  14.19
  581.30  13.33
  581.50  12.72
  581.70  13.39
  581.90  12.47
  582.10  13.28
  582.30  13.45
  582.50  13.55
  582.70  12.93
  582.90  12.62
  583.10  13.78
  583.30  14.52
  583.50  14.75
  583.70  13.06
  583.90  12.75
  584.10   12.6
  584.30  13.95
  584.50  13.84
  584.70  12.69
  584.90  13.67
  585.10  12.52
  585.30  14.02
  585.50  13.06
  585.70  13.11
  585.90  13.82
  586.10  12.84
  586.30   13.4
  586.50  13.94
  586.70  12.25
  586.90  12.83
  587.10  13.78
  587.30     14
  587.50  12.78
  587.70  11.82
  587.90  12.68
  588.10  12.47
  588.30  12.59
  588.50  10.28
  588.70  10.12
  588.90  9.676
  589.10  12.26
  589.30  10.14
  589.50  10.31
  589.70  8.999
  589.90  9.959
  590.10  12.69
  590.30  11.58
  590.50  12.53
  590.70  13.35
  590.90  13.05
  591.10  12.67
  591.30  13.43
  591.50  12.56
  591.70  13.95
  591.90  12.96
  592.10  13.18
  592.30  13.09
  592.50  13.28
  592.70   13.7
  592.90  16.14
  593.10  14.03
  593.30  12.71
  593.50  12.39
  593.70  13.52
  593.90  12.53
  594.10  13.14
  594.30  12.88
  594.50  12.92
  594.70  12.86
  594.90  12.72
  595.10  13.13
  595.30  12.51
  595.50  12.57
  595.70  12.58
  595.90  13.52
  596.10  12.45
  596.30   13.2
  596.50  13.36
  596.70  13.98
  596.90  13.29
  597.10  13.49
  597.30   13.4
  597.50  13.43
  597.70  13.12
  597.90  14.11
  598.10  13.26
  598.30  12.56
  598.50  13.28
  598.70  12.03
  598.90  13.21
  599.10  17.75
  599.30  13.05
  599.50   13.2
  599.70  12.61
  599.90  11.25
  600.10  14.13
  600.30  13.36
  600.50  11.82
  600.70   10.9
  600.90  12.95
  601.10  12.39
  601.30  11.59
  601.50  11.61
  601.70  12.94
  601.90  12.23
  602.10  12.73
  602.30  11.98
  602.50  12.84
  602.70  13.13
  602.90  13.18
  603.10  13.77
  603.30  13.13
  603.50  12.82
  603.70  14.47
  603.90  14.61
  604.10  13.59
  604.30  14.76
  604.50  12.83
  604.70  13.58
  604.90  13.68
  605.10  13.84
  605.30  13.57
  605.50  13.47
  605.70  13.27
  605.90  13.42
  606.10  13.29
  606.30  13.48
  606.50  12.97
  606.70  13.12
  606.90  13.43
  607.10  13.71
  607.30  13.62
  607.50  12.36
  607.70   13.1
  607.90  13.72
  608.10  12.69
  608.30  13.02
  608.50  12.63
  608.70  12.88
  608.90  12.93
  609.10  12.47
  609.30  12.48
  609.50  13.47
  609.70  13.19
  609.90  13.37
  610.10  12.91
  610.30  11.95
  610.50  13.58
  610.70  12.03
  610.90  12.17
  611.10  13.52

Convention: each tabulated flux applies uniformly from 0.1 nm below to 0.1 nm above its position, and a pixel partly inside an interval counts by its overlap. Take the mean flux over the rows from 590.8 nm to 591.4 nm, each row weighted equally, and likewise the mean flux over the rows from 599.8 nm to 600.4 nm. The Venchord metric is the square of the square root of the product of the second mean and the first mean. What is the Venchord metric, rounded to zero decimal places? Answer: 169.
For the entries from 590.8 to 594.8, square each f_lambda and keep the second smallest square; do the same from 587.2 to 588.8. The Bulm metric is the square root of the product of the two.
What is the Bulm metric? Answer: 129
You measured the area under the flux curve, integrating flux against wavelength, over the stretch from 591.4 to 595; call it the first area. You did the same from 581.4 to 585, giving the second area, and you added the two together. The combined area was 95.7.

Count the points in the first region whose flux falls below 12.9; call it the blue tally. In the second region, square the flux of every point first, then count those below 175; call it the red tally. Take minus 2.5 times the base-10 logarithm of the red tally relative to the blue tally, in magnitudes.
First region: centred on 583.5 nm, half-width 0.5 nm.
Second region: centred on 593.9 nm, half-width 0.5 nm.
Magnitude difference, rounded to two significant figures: -1.5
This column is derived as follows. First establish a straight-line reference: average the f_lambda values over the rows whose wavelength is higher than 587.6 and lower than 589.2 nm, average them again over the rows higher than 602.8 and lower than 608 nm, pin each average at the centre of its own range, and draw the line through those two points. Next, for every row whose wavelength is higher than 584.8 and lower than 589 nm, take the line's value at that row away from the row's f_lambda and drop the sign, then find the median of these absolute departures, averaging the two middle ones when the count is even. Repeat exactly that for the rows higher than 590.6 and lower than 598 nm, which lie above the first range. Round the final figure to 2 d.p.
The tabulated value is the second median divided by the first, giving 0.54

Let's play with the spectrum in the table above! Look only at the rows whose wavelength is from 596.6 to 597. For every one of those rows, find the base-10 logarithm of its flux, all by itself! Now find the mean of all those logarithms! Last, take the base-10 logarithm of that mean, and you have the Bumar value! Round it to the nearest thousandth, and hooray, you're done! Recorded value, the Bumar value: 0.055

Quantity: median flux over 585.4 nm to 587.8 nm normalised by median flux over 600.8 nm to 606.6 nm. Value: 0.99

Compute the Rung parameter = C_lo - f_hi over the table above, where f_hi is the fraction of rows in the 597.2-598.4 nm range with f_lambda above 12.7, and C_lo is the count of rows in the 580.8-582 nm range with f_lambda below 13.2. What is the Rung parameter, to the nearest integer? 1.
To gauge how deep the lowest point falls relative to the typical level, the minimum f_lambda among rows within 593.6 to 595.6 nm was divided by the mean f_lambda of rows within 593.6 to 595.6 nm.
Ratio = 0.97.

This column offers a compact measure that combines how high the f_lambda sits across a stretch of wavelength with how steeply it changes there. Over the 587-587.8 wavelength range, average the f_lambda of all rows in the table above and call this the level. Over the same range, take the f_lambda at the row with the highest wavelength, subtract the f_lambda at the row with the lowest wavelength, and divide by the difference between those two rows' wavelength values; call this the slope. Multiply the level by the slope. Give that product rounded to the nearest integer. -43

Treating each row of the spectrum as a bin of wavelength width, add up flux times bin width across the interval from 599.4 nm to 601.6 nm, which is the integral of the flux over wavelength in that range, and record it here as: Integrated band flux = 27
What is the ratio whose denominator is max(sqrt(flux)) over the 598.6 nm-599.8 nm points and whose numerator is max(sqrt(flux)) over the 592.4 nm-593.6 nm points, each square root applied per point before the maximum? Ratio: 0.95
